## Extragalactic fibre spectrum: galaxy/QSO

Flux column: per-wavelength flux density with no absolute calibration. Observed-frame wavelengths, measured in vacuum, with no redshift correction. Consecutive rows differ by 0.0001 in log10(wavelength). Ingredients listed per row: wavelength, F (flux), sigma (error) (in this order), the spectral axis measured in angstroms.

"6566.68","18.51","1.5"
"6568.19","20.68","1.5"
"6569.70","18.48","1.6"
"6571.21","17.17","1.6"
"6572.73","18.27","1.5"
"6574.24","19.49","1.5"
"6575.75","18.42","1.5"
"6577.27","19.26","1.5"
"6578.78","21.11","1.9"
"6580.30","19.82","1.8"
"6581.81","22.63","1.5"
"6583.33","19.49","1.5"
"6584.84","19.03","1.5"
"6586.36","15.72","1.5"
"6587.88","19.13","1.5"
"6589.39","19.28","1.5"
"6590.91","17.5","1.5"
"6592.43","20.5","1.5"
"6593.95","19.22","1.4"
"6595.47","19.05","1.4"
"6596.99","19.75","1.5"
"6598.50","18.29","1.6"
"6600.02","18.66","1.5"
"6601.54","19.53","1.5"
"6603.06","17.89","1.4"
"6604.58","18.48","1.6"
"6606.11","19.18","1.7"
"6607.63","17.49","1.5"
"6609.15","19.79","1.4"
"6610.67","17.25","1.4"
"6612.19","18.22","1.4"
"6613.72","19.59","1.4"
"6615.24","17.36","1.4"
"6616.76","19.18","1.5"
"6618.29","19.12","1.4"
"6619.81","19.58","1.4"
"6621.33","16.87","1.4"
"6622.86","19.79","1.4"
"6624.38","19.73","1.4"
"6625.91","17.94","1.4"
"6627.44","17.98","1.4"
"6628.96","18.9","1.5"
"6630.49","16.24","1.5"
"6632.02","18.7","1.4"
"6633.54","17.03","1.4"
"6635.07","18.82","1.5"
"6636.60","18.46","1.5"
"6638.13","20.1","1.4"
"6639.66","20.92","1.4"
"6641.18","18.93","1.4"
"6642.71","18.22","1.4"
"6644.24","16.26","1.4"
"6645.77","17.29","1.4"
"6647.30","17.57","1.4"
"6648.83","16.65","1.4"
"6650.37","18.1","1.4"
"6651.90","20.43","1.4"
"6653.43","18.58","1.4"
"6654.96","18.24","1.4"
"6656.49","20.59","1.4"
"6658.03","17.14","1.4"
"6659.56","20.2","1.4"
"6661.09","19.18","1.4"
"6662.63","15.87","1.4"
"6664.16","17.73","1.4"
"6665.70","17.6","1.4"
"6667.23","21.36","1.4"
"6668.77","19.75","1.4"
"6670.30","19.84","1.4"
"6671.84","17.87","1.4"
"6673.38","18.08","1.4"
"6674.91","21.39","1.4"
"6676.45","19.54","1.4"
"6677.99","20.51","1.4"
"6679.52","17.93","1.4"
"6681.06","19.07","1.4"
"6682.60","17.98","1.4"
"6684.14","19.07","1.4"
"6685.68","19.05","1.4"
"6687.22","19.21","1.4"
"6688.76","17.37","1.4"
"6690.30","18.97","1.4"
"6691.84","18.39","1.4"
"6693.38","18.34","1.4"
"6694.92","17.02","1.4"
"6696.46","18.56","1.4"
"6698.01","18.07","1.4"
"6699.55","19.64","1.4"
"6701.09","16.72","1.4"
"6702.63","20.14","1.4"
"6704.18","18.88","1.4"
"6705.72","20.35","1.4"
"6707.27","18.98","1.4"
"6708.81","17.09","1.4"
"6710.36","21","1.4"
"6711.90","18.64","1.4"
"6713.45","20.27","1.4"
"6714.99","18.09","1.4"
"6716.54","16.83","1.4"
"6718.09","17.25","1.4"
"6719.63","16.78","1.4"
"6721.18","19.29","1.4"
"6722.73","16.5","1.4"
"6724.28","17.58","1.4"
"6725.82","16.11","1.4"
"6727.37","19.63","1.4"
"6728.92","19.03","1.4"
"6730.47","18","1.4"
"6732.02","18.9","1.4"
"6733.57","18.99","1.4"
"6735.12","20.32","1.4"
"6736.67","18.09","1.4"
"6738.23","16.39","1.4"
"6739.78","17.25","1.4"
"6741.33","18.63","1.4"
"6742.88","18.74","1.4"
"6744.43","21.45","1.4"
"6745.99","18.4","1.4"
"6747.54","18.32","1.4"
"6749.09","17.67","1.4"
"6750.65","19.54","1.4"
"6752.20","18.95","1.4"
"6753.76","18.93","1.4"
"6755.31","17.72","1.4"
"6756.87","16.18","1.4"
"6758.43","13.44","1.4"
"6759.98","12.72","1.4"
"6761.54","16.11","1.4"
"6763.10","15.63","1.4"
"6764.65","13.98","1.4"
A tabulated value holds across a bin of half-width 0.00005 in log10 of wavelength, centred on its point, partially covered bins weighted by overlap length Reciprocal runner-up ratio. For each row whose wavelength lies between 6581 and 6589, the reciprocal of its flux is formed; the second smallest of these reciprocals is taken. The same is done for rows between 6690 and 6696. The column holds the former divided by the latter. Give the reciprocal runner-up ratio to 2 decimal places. 0.94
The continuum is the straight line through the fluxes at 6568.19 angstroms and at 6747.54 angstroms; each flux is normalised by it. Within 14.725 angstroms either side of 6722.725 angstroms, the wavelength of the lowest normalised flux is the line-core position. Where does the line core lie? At 6725.82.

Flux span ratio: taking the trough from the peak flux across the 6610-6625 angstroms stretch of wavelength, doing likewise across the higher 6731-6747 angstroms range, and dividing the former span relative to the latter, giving 0.58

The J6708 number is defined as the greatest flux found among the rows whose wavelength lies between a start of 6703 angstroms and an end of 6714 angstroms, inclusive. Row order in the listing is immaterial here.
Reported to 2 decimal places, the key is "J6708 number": 21.00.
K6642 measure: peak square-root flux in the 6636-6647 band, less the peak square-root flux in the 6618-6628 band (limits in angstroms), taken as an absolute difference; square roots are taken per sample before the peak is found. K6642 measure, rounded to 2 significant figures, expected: 0.13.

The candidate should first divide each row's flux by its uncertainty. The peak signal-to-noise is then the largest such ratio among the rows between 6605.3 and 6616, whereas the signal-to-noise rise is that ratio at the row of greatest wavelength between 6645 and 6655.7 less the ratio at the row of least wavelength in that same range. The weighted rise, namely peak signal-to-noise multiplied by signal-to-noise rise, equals 10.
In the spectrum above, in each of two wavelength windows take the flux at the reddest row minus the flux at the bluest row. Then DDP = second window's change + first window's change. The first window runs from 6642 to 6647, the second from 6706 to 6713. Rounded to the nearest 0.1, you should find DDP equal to -1.3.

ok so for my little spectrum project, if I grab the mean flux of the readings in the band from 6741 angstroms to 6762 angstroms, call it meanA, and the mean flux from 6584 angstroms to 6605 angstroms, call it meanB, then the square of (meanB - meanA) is 1.2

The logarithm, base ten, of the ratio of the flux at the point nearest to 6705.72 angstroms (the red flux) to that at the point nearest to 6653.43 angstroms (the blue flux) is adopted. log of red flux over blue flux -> 0.040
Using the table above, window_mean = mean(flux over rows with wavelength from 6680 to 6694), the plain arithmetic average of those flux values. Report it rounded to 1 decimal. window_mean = 18.6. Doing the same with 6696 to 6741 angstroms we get 18.4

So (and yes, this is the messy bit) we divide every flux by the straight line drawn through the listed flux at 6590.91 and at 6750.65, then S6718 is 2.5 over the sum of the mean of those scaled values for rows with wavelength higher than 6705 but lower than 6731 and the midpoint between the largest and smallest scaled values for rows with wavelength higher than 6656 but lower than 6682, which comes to 1.27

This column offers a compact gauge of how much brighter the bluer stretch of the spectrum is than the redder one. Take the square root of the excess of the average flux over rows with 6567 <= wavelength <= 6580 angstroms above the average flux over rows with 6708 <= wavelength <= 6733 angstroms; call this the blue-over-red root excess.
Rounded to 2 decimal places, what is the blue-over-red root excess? 0.96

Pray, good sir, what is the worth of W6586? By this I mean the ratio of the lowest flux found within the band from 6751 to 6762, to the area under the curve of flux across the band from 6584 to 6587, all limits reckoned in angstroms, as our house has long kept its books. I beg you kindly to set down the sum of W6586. 0.24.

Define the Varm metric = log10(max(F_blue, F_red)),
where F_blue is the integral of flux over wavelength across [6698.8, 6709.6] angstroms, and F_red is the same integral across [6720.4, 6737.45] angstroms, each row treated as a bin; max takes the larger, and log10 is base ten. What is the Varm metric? 2.50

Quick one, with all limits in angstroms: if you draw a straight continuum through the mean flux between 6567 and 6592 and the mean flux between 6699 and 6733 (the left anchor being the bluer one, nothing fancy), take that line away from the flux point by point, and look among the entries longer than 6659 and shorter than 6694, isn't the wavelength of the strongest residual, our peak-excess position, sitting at 6674.91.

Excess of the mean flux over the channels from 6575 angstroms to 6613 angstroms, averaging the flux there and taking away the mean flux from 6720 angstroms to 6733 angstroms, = 0.9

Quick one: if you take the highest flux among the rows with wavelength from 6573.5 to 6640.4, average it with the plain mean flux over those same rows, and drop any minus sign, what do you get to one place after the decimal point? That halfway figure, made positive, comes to 20.8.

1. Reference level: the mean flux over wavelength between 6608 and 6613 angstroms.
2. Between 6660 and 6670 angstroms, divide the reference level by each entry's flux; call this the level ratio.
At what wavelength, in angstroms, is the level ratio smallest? 6667.23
